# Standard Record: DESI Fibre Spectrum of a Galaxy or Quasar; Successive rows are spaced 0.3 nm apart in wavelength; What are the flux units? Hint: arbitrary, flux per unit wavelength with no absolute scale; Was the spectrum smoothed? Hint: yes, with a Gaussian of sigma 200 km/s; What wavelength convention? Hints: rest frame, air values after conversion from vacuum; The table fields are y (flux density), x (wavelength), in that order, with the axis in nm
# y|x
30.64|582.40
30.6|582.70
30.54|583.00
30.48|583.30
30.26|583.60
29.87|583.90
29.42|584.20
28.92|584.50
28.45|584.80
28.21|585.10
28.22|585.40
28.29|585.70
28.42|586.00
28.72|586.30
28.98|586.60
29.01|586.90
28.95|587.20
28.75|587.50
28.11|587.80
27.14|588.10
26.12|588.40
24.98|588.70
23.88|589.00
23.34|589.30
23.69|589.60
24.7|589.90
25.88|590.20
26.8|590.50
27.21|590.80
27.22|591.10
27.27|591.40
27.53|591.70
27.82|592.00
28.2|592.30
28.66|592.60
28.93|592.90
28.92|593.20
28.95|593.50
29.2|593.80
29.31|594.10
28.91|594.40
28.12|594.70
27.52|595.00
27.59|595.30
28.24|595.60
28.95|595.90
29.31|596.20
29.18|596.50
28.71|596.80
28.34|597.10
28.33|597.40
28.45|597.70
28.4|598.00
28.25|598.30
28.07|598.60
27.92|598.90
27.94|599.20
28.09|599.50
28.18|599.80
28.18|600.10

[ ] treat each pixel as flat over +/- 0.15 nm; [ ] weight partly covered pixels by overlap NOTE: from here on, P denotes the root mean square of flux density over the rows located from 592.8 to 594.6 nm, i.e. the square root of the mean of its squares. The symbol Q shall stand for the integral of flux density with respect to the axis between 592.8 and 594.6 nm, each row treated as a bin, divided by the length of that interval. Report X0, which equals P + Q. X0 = 58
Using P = 29.0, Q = 29.0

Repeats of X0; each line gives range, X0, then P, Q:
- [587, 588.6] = 56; 27.8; 27.8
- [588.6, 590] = 48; 24.1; 24.1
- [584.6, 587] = 57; 28.5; 28.5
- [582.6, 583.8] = 61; 30.5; 30.4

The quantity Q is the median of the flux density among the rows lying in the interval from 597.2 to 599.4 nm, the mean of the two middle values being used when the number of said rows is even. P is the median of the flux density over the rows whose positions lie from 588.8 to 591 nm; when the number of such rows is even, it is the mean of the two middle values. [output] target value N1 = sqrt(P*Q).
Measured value 26.4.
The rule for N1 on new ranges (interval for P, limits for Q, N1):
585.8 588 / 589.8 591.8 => 28.0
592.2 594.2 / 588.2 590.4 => 26.7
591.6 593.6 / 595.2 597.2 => 28.7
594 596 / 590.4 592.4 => 27.8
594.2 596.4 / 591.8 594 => 28.6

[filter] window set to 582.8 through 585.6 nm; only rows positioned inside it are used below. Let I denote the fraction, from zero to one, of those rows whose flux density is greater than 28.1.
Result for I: 1.00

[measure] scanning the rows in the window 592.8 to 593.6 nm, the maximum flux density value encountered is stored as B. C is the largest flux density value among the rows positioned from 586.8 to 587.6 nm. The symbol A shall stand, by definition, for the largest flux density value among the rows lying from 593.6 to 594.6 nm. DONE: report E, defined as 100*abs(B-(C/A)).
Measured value 2796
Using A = 29.31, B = 28.95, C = 29.01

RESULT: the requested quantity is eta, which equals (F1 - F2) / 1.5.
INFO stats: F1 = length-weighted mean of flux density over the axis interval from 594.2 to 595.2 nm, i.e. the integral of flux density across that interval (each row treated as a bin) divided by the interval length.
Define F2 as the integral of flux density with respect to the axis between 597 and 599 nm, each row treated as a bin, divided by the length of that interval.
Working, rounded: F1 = 28.21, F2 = 28.3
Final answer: -0.03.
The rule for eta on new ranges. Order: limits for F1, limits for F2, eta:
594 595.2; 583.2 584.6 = -0.94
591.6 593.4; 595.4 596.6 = -0.31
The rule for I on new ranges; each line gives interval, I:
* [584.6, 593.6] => 0.53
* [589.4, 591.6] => 0.00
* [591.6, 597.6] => 0.80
